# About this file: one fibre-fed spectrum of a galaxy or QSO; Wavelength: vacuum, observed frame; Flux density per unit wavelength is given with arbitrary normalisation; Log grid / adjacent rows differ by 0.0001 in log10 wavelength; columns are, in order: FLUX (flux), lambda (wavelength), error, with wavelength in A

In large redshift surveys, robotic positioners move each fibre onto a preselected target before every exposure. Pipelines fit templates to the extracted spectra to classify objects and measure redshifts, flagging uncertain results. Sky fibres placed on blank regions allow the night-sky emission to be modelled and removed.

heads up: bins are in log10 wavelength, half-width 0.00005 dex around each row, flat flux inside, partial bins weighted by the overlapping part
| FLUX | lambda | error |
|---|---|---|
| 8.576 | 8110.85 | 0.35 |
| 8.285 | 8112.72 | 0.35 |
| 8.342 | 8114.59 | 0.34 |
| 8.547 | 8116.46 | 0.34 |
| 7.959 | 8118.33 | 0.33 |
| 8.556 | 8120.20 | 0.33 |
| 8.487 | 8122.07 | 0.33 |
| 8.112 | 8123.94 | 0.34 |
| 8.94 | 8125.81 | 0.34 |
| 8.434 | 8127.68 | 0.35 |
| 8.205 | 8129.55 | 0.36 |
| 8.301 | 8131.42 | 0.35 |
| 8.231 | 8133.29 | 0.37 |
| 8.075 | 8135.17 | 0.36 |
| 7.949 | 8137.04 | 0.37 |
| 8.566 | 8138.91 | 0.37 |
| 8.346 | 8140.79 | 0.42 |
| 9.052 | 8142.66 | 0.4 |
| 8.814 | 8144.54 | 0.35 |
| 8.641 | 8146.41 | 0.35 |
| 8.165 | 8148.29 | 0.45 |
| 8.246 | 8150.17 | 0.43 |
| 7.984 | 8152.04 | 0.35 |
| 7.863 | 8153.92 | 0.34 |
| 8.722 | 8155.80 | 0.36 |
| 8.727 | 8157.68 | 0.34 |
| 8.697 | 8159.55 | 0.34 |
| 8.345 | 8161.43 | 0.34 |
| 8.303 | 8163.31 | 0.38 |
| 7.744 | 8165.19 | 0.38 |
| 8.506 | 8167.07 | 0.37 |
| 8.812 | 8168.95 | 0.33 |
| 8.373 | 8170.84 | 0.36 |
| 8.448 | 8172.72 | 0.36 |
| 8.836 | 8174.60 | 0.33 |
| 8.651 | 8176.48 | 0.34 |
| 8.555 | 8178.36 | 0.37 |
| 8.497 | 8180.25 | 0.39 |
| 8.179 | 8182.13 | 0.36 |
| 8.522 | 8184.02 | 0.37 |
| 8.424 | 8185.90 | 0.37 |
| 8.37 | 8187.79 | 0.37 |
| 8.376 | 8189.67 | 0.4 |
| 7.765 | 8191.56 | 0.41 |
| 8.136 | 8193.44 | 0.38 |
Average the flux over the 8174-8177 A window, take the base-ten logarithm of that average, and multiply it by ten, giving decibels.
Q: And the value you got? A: 9.42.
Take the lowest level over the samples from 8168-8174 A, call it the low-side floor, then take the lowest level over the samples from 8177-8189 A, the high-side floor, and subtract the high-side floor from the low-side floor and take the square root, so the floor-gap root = 0.44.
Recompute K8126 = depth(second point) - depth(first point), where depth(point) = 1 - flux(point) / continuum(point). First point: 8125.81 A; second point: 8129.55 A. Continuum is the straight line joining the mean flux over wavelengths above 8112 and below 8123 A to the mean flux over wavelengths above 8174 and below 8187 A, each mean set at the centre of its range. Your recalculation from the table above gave 0.09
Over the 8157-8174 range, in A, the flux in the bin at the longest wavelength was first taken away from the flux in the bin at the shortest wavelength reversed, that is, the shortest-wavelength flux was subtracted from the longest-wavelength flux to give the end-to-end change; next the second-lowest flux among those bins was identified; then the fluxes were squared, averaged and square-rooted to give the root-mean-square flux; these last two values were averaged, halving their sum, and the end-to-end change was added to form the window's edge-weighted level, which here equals 8.1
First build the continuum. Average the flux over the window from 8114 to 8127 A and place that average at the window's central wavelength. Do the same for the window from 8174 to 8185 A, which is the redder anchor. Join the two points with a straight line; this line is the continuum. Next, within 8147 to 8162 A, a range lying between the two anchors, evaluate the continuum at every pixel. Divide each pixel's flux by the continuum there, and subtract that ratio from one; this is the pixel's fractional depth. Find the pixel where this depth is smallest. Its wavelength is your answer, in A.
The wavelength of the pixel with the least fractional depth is 8157.68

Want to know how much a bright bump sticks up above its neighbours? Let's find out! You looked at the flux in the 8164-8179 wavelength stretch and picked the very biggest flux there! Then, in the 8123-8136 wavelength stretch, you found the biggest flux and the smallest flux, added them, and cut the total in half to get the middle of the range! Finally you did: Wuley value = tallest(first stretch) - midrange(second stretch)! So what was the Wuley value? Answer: 0.3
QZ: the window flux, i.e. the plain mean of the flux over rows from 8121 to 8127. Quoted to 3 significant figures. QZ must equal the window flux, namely 8.51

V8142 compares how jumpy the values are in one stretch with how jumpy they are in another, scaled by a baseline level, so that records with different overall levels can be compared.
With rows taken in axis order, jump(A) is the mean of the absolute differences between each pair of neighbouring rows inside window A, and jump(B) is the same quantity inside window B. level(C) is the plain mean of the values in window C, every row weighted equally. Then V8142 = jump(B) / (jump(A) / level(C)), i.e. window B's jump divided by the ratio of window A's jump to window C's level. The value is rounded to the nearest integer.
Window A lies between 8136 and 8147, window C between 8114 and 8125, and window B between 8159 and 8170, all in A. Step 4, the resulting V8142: 9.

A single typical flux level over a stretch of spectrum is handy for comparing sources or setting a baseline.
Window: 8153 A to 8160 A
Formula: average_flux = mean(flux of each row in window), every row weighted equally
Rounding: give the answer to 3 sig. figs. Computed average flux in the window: 8.50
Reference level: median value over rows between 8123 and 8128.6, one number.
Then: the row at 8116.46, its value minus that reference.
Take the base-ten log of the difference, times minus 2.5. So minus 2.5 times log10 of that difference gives 2.4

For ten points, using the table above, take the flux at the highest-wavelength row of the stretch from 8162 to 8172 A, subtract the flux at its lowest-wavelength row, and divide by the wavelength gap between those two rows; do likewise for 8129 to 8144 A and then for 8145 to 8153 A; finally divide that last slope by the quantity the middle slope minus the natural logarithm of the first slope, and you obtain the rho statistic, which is -0.025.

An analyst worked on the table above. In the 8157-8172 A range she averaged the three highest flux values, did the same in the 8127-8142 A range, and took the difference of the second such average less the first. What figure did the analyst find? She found -0.30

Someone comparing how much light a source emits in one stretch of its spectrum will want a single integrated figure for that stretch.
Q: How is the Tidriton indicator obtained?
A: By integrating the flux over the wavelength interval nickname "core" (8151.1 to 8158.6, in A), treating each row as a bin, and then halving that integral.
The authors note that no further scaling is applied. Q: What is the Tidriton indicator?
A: 31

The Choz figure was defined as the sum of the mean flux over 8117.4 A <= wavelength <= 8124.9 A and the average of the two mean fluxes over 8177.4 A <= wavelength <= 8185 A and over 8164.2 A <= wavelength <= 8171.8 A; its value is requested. 16.7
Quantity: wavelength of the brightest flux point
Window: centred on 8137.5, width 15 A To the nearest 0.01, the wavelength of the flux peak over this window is 8142.66 A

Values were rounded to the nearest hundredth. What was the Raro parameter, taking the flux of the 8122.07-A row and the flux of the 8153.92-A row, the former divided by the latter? 1.08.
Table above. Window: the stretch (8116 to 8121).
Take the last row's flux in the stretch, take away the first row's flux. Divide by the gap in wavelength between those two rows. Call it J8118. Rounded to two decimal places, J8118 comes 0.00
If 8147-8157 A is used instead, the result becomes 0.07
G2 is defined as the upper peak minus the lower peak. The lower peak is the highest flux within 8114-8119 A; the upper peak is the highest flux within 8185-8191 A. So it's -0.1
